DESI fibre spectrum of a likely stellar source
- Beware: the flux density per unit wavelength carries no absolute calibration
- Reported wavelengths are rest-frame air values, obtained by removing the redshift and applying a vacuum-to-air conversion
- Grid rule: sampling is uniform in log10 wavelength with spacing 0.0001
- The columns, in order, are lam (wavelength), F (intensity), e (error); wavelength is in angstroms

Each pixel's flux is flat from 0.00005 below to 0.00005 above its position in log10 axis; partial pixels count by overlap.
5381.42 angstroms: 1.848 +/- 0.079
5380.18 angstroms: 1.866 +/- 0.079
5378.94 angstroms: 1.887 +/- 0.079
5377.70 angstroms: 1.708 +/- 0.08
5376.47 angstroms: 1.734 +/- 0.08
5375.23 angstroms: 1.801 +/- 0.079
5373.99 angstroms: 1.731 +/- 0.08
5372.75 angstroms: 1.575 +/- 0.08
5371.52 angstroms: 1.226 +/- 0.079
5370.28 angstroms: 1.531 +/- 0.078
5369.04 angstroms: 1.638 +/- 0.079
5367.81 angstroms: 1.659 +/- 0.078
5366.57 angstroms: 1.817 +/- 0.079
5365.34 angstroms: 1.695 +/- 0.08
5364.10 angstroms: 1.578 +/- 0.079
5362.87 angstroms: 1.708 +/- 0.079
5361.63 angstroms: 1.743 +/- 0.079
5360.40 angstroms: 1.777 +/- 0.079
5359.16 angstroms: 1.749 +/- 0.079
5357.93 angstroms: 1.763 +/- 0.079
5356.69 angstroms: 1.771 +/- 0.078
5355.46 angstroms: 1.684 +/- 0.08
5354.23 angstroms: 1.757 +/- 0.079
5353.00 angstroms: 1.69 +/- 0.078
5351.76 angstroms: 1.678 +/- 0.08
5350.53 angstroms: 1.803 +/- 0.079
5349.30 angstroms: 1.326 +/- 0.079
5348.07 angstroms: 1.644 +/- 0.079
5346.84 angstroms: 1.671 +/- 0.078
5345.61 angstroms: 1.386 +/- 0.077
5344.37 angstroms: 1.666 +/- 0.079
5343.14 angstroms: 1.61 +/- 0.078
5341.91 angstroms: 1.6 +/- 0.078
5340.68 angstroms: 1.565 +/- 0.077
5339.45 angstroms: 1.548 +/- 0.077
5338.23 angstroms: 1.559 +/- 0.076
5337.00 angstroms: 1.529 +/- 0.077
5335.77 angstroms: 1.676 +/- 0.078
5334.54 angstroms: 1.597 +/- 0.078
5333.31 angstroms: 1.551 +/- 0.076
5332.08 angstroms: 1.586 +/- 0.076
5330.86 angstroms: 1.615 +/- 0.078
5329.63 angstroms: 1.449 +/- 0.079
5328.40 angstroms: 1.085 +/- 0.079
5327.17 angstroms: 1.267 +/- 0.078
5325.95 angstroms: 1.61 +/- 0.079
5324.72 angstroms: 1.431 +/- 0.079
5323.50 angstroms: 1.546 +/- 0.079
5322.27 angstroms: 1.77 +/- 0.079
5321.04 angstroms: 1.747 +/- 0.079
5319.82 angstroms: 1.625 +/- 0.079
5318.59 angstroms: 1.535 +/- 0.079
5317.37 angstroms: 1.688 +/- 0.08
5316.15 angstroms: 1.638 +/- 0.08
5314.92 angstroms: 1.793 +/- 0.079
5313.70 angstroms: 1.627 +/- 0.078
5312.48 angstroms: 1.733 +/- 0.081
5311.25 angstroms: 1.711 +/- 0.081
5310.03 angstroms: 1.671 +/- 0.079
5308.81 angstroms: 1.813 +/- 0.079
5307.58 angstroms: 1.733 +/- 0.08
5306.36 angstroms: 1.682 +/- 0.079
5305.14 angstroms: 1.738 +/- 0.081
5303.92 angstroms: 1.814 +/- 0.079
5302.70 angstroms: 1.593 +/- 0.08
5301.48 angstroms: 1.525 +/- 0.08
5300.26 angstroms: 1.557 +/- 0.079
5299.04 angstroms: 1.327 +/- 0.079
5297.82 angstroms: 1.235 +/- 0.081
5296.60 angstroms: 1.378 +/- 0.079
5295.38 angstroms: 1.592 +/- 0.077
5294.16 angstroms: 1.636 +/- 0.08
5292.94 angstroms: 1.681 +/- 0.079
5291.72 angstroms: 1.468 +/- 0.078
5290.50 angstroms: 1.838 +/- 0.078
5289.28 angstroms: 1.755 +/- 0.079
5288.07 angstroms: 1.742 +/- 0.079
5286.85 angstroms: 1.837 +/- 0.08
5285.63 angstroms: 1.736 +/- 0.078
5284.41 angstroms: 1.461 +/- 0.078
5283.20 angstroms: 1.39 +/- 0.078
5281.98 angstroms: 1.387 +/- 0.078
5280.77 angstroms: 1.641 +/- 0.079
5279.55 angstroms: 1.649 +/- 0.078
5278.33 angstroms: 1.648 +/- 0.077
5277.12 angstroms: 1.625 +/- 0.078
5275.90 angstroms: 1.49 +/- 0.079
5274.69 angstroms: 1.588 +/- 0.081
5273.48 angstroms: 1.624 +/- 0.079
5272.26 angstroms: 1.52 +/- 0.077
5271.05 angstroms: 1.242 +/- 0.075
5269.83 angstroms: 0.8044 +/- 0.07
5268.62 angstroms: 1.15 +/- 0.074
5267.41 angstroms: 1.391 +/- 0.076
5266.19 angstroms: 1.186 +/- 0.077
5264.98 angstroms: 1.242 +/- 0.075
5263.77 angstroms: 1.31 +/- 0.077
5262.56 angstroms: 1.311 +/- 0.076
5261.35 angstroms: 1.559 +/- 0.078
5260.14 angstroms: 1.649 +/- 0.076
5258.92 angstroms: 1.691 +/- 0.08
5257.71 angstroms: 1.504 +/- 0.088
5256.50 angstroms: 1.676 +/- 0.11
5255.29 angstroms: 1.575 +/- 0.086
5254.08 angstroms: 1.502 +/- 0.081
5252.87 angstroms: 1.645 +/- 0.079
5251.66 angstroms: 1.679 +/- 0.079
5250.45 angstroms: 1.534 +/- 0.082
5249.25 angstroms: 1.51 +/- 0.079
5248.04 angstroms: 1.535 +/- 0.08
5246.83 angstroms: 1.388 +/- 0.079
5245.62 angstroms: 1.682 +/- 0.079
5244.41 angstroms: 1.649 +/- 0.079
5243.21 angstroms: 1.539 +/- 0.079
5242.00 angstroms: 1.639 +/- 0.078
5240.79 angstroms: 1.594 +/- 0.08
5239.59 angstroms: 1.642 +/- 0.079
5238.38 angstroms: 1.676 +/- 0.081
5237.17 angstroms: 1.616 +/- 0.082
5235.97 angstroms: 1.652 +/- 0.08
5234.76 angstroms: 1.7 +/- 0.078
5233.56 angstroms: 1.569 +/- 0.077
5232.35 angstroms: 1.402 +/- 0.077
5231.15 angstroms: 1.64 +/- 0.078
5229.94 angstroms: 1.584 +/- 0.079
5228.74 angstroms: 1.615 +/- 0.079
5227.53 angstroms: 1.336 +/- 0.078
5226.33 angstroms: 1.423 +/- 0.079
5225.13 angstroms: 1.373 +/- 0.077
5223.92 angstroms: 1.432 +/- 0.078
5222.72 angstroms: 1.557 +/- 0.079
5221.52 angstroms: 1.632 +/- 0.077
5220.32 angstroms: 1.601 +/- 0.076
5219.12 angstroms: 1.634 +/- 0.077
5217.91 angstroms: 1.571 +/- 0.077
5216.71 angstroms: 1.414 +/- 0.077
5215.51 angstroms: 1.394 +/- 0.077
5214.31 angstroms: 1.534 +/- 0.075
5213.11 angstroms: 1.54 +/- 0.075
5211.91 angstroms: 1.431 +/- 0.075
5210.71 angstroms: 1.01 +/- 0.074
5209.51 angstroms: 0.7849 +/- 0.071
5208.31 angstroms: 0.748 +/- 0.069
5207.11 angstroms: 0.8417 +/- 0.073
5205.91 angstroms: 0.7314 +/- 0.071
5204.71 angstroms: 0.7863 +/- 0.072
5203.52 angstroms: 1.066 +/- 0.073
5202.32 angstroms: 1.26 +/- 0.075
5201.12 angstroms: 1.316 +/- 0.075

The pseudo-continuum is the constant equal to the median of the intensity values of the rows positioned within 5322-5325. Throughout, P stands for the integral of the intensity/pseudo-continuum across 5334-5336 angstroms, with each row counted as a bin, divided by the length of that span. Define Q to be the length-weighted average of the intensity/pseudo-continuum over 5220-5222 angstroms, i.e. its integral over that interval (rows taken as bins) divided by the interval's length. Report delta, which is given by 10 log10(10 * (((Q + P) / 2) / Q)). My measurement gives 10.0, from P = 1.05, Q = 1.05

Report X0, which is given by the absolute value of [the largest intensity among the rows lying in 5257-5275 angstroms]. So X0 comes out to 1.69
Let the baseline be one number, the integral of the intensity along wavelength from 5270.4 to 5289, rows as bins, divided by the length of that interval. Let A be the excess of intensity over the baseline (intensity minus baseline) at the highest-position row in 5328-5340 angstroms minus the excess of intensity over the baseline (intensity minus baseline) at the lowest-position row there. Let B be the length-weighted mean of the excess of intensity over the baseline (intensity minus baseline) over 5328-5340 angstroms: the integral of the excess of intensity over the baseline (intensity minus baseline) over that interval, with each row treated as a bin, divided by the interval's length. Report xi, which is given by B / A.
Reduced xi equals -0.1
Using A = 0.46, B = -0.05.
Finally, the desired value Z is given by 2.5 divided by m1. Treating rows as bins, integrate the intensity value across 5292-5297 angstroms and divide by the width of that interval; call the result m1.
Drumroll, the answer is 1.591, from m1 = 1.57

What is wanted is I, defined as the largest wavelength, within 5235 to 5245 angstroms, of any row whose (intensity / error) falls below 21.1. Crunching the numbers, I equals 5244.41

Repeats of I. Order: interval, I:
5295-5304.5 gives 5302.70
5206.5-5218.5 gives 5217.91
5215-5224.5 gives 5223.92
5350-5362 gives 5355.46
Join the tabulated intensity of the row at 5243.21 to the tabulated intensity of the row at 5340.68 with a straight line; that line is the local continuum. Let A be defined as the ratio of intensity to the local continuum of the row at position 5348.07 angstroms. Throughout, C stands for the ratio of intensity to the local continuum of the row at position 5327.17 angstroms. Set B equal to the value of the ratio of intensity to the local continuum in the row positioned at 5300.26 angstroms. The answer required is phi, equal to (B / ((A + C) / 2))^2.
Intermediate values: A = 1.05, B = 1.00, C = 0.81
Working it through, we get 1.16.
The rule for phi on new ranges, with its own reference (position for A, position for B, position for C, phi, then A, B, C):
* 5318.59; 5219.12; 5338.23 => 1.16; 0.98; 1.07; 1.00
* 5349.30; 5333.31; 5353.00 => 1.06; 0.85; 0.99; 1.08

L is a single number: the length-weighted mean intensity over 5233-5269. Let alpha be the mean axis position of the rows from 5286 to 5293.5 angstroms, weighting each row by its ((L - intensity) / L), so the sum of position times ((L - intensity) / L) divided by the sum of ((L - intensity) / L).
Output 5289.1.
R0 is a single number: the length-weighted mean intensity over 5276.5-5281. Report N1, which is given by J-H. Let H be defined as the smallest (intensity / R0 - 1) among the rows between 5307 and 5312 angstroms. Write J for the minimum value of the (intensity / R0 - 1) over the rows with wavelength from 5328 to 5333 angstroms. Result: -0.36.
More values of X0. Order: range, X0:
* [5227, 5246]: 1.70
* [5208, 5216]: 1.54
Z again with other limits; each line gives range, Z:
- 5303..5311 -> 1.441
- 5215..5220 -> 1.656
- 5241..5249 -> 1.593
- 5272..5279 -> 1.576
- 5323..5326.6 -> 1.635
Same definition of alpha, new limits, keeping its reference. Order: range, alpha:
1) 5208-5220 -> 5209.7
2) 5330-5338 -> 5333.7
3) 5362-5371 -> 5365.9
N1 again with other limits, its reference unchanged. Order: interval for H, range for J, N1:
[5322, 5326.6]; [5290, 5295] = 0.02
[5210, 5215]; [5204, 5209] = -0.17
